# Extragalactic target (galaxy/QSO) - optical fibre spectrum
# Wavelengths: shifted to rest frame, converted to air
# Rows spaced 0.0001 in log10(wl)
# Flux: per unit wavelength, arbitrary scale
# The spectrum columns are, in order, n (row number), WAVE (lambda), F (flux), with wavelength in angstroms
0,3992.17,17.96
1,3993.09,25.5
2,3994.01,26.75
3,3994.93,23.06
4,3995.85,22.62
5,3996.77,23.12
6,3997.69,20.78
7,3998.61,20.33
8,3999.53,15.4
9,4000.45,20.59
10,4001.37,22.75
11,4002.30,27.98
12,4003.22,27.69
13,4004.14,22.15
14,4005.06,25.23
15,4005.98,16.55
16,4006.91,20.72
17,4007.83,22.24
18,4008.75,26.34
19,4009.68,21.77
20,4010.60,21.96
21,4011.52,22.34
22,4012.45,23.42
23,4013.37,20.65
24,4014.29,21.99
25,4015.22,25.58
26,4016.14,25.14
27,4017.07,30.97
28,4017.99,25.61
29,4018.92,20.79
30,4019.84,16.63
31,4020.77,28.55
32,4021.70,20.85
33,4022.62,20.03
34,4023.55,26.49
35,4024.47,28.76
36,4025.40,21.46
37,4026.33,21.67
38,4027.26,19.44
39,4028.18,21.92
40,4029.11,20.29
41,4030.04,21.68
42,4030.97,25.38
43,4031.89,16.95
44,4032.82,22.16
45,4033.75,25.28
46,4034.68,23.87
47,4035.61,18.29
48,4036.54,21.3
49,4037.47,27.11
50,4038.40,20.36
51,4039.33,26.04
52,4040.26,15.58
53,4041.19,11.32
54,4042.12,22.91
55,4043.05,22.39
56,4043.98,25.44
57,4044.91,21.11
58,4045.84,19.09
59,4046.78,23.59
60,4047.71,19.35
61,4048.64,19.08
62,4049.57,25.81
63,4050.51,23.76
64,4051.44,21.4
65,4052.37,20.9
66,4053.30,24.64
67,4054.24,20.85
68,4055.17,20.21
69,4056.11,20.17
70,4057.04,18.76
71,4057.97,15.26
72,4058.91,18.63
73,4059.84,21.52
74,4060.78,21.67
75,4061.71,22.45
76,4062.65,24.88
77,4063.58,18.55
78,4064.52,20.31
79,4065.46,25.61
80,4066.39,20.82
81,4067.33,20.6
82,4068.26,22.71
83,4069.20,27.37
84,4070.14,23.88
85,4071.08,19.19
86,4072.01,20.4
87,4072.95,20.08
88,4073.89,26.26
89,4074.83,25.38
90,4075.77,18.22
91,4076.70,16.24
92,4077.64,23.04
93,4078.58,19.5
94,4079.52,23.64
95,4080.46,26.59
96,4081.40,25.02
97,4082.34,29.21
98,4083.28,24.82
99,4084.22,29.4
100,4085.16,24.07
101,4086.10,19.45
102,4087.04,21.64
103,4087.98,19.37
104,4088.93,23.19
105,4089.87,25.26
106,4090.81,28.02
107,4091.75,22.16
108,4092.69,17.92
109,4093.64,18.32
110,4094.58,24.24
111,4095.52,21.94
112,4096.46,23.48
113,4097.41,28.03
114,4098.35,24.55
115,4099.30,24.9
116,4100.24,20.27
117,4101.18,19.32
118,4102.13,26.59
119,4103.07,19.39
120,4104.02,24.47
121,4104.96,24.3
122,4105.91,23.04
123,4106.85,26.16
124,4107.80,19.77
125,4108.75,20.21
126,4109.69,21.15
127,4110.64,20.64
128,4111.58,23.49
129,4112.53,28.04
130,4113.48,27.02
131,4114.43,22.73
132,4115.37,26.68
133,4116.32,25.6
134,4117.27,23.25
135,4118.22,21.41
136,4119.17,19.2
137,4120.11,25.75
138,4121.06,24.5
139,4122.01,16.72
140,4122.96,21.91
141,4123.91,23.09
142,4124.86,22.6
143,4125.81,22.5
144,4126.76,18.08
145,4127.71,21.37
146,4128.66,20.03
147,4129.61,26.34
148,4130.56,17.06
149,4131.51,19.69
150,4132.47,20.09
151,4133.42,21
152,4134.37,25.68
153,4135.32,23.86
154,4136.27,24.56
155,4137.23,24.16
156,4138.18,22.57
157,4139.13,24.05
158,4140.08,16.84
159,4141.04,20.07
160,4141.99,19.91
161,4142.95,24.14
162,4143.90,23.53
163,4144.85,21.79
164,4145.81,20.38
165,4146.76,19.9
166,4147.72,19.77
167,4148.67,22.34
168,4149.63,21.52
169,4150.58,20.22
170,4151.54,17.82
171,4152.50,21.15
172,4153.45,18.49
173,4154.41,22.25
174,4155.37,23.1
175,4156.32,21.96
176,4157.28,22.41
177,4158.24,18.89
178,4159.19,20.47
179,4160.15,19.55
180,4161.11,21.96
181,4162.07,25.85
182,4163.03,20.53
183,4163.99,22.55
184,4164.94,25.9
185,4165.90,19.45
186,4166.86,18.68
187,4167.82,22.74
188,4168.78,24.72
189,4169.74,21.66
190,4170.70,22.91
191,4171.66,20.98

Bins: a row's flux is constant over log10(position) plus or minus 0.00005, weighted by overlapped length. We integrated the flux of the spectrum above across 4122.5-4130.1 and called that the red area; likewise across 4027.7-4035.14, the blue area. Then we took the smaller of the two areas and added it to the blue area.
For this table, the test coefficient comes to 330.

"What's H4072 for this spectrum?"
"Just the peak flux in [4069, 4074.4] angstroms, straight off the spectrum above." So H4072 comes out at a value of 27.37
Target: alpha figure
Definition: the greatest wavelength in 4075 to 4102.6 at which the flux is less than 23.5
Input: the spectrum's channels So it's 4101.18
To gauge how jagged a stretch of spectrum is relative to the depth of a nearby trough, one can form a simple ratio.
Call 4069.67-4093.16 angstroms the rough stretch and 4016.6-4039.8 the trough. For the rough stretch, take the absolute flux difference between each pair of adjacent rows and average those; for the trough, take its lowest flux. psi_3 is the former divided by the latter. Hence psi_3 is 0.220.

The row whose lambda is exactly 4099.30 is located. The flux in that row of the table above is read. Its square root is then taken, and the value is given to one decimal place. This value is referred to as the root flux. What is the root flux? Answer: 5.0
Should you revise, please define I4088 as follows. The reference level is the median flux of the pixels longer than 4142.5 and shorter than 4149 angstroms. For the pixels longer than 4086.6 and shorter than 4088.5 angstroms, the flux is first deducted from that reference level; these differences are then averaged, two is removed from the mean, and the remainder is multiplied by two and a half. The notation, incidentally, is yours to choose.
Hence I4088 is -2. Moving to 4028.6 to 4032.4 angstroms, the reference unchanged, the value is -3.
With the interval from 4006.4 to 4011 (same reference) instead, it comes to -7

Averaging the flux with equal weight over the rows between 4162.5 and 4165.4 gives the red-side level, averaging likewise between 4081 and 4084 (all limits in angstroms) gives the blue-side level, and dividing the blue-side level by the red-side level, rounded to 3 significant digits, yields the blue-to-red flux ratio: 1.15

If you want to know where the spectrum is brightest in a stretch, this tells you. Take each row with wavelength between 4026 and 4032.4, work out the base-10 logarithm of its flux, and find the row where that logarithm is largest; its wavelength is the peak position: 4030.97 angstroms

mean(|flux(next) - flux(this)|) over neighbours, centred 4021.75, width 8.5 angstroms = 5.7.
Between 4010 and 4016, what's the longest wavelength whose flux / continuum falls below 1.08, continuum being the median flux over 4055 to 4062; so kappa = 4013.37 angstroms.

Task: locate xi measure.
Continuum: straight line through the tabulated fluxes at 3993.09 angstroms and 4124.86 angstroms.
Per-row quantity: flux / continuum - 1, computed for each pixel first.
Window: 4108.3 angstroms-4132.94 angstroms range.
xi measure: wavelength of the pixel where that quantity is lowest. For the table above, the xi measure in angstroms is 4122.01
